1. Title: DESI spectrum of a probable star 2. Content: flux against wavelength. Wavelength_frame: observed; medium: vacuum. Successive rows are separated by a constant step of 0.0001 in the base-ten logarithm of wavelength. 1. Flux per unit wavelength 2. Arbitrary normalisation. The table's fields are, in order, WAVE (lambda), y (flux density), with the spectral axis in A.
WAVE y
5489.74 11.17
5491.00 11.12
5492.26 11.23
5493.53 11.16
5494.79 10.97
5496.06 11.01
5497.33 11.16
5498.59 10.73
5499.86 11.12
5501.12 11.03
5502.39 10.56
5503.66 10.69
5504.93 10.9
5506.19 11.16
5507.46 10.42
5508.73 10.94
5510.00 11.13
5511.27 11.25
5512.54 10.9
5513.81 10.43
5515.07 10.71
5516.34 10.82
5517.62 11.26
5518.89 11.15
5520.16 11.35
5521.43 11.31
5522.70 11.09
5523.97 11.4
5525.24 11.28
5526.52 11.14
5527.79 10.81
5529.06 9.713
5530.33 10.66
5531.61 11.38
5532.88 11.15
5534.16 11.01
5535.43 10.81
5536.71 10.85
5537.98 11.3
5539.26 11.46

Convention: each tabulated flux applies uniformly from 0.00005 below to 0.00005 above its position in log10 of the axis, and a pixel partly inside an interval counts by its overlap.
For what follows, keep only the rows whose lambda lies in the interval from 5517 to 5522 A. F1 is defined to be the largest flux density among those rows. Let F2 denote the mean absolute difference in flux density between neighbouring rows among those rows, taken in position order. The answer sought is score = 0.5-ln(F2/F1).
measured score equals 5.08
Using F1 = 11.35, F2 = 0.12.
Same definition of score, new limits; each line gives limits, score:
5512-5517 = 4.14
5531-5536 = 4.59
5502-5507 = 4.52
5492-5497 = 5.22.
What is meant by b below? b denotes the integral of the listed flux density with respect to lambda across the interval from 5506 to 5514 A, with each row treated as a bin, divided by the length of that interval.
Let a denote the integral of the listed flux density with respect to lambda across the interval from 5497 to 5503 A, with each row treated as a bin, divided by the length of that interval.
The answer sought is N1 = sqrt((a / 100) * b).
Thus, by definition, 1.09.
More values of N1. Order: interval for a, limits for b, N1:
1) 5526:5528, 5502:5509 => 1.09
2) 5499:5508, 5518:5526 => 1.10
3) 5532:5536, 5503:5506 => 1.09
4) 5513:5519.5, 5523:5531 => 1.09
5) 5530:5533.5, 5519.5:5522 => 1.12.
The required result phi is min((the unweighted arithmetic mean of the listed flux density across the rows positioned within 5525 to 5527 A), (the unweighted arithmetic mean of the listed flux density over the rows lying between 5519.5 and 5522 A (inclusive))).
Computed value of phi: 11.2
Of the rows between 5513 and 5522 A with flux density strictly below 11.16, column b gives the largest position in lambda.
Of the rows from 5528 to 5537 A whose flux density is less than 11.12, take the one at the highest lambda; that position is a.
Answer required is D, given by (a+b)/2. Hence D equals 5527.8 A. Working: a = 5536.71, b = 5518.89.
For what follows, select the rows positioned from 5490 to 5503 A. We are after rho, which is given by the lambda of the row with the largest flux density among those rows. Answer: 5492.26 A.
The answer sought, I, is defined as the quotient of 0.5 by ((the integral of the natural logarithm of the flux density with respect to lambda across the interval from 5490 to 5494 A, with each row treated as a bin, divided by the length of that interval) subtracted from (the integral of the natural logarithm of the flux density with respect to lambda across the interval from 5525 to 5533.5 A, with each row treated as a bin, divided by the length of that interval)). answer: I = -16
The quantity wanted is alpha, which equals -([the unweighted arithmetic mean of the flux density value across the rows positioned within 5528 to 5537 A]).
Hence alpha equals -10.8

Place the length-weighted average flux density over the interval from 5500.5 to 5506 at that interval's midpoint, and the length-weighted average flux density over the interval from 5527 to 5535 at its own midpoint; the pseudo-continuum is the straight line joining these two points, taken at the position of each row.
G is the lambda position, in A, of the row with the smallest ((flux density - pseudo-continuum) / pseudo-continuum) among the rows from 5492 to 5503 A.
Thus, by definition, 5502.39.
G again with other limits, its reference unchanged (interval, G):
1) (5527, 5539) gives 5529.06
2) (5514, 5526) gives 5515.07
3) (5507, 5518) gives 5507.46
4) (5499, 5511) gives 5507.46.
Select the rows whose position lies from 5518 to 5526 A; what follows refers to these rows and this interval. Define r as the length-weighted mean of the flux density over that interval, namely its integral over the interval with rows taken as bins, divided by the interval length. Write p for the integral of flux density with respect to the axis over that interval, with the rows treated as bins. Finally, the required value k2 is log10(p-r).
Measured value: 1.9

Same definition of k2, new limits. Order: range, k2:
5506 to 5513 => 1.8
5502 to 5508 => 1.7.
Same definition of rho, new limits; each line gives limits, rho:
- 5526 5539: 5531.61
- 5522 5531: 5523.97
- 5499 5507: 5506.19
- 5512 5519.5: 5517.62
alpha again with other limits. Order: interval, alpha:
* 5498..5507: -10.9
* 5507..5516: -10.8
